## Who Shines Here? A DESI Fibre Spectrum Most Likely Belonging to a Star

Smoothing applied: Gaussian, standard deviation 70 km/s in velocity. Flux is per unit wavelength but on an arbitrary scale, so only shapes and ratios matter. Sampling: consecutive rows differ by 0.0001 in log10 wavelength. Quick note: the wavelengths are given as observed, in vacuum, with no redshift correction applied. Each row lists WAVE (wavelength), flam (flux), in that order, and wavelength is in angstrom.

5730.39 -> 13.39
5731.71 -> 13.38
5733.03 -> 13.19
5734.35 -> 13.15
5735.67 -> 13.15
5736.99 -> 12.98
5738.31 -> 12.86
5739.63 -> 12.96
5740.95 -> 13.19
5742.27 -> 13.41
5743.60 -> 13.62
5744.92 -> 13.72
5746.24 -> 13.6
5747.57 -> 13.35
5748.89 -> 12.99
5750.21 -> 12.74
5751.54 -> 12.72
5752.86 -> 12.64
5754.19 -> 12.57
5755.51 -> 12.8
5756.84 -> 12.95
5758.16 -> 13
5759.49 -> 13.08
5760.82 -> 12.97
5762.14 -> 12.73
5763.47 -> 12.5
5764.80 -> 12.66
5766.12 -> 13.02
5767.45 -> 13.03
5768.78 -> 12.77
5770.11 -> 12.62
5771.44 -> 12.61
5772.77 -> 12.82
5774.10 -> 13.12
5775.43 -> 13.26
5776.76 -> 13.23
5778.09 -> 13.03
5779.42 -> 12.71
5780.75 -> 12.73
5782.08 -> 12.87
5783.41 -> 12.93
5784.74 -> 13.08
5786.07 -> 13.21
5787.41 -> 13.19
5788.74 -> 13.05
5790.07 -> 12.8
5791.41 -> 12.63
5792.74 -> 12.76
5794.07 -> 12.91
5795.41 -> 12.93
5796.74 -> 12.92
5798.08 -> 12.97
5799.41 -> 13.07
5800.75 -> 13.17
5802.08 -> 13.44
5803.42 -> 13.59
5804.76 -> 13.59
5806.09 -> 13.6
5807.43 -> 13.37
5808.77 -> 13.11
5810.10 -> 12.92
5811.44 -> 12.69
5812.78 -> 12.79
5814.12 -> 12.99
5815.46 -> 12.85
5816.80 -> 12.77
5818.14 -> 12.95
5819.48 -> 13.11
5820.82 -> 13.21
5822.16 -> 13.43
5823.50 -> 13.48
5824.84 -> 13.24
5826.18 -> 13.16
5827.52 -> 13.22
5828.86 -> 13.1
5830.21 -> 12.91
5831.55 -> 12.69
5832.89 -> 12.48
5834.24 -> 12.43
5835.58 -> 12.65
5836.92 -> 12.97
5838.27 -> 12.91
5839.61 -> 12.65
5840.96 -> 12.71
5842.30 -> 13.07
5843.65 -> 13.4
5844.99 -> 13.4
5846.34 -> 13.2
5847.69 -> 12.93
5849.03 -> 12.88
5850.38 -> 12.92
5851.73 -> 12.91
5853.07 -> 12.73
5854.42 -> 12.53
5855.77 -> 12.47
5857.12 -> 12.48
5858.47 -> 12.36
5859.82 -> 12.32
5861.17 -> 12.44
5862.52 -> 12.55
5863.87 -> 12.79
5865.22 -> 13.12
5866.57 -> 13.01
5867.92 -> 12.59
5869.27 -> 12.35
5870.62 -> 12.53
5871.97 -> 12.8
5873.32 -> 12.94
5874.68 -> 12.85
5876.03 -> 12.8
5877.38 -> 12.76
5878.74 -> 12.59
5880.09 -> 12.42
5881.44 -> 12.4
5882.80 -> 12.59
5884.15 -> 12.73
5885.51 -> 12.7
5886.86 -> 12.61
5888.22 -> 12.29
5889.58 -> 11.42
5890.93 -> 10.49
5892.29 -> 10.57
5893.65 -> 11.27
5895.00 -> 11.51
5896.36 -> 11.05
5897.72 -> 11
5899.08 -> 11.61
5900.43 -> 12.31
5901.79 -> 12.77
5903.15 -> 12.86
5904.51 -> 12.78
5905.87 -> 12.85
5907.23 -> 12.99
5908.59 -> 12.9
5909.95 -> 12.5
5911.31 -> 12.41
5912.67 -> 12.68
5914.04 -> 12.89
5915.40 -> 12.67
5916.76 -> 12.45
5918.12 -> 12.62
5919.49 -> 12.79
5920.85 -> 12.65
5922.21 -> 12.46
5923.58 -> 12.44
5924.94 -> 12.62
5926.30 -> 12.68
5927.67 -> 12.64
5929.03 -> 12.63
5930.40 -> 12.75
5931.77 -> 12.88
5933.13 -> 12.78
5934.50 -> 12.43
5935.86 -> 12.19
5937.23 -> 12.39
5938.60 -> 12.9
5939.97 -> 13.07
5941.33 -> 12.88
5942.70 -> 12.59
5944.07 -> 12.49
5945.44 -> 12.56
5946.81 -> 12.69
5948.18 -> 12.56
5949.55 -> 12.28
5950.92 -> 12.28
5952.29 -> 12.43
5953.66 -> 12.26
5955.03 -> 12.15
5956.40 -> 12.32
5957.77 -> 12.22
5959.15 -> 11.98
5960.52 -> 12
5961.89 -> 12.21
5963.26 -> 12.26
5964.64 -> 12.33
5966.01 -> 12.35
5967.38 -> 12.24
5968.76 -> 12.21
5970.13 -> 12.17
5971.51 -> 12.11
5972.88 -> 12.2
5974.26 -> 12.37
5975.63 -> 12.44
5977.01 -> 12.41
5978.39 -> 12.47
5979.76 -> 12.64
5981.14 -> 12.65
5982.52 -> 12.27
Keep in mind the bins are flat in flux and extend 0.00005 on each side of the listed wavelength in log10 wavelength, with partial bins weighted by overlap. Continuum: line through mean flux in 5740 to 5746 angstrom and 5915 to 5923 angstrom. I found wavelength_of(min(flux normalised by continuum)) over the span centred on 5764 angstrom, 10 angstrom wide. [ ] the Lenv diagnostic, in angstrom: 5763.47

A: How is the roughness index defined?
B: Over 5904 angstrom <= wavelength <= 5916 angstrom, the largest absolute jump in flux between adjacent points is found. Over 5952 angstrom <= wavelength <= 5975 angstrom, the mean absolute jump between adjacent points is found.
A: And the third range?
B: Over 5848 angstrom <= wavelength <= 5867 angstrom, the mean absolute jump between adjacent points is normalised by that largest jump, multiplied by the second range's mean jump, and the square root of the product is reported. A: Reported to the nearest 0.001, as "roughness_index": 0.177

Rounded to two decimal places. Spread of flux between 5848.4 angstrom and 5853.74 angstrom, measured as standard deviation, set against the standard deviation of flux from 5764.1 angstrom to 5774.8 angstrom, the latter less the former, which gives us 0.11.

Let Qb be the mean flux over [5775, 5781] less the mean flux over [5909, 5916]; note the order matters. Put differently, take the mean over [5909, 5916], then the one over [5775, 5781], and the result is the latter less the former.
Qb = 0.4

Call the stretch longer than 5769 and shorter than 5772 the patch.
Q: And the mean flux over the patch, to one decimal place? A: 12.6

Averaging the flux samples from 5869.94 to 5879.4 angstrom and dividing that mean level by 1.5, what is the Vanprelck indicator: 8.50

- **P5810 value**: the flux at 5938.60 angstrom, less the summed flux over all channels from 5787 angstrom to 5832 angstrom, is -432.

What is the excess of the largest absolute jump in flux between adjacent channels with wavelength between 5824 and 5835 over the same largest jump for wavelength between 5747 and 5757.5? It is -0.1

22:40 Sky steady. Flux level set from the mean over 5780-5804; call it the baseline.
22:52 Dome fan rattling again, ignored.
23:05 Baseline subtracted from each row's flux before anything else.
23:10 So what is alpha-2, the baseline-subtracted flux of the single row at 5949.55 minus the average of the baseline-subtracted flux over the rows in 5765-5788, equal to -0.7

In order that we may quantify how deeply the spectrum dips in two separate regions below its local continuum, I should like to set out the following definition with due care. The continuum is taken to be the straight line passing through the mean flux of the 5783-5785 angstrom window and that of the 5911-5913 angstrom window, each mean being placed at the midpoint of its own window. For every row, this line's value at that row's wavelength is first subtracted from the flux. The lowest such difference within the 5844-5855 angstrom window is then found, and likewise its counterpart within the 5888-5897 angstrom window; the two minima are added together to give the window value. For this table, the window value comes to -2.4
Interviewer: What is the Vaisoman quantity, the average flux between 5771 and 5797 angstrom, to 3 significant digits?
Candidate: 12.9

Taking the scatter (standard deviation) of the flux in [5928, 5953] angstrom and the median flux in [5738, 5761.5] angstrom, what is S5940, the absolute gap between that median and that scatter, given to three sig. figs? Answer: 12.7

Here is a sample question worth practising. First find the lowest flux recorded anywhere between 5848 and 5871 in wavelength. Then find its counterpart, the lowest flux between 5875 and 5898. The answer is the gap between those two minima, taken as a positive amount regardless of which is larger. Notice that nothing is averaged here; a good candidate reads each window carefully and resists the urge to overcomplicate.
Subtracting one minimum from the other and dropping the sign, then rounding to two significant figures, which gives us 1.8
